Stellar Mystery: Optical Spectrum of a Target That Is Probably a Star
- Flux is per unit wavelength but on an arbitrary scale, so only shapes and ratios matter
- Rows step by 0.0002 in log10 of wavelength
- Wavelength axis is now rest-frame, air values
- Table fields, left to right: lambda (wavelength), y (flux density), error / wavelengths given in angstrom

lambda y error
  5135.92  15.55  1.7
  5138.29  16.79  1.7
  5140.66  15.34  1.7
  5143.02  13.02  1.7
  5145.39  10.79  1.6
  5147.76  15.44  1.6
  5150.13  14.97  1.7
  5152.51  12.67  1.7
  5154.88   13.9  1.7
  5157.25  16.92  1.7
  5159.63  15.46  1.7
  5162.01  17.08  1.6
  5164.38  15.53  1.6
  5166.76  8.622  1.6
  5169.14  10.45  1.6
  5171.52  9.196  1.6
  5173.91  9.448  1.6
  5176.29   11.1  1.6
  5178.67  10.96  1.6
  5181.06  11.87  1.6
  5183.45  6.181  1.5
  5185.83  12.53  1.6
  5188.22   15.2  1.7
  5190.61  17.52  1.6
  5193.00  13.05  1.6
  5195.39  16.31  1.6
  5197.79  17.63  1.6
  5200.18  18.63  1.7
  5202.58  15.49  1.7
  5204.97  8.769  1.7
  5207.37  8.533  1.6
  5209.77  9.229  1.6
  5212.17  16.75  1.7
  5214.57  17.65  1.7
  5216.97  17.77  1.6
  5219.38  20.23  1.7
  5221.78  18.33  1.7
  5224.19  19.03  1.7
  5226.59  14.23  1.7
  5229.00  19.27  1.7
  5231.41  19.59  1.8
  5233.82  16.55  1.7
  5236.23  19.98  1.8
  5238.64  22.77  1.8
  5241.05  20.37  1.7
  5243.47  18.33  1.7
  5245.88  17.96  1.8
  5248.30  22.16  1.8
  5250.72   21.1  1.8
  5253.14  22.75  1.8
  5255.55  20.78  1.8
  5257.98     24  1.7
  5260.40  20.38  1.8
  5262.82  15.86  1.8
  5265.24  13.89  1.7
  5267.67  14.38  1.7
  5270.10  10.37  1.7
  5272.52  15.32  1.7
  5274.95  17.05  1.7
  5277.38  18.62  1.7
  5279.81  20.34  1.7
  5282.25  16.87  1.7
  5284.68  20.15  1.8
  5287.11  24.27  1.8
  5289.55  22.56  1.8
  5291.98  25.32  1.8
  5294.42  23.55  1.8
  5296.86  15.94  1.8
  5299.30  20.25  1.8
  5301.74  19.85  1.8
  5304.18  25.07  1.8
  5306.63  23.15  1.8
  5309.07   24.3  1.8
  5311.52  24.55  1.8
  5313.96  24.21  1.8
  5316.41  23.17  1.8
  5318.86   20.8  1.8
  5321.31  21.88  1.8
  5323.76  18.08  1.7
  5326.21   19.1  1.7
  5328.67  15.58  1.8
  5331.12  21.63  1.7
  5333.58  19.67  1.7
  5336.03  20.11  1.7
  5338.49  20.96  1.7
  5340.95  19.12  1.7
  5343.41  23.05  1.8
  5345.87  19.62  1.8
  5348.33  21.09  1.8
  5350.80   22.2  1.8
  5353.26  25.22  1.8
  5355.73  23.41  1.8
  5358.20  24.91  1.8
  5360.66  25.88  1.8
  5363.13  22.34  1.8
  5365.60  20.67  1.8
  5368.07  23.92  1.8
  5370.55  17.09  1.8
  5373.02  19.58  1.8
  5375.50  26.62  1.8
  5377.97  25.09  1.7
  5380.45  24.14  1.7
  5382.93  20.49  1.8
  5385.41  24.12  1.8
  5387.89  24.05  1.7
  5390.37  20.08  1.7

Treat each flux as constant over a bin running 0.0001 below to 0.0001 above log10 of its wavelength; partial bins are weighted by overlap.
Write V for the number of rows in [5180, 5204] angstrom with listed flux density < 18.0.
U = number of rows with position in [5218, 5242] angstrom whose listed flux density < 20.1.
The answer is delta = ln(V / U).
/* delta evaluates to 0.3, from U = 7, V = 9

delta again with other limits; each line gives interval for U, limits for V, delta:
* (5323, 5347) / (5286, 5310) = -1.8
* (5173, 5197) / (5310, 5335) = -2.3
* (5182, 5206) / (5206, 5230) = -0.5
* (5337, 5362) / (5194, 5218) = 1.5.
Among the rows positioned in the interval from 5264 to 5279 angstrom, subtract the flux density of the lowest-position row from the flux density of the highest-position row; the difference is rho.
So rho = 4.7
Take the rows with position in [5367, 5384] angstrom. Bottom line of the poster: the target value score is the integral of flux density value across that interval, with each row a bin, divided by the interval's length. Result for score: 22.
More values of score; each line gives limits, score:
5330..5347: 21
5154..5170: 14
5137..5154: 14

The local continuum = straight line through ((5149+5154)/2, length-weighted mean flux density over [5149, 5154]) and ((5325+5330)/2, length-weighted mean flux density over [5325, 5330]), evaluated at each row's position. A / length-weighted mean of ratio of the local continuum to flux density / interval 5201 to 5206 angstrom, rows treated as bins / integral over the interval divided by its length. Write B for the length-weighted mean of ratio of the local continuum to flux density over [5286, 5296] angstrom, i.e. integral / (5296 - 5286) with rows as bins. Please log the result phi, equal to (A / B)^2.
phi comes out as 3.2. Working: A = 1.28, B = 0.71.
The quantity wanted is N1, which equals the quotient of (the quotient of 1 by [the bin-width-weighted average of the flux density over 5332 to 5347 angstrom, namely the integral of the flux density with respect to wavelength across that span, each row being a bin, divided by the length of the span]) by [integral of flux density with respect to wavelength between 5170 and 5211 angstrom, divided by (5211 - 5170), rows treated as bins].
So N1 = 0.0039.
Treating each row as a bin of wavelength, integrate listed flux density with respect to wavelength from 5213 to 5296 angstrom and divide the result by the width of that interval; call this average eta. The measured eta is 19.1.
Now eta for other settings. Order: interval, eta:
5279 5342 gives 21.2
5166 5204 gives 12.8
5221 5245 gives 18.8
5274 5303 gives 20.4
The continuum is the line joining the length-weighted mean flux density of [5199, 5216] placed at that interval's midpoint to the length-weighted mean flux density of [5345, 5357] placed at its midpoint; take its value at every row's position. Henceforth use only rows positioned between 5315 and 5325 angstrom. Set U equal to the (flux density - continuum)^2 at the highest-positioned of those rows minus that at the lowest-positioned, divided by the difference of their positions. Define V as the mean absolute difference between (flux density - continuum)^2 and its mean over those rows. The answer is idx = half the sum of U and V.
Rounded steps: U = -0.19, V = 3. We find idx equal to 1.6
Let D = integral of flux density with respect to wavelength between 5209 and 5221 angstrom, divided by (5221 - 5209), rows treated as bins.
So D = 17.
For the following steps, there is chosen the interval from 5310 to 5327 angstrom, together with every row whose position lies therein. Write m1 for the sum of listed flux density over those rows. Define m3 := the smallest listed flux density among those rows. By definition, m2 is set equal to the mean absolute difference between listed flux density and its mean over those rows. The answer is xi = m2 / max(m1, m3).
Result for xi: 0.0133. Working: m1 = 152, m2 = 2.0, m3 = 18.08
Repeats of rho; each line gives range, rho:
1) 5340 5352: 3.1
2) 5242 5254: 4.4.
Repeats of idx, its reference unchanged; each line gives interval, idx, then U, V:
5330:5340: 0.5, 0.03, 1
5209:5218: 1.2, -1.10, 4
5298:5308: 5.9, 1.50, 10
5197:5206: 3.8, 0.15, 7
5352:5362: 1.4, 0.16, 3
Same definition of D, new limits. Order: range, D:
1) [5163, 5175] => 11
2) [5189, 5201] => 17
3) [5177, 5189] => 11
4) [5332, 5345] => 21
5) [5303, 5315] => 24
